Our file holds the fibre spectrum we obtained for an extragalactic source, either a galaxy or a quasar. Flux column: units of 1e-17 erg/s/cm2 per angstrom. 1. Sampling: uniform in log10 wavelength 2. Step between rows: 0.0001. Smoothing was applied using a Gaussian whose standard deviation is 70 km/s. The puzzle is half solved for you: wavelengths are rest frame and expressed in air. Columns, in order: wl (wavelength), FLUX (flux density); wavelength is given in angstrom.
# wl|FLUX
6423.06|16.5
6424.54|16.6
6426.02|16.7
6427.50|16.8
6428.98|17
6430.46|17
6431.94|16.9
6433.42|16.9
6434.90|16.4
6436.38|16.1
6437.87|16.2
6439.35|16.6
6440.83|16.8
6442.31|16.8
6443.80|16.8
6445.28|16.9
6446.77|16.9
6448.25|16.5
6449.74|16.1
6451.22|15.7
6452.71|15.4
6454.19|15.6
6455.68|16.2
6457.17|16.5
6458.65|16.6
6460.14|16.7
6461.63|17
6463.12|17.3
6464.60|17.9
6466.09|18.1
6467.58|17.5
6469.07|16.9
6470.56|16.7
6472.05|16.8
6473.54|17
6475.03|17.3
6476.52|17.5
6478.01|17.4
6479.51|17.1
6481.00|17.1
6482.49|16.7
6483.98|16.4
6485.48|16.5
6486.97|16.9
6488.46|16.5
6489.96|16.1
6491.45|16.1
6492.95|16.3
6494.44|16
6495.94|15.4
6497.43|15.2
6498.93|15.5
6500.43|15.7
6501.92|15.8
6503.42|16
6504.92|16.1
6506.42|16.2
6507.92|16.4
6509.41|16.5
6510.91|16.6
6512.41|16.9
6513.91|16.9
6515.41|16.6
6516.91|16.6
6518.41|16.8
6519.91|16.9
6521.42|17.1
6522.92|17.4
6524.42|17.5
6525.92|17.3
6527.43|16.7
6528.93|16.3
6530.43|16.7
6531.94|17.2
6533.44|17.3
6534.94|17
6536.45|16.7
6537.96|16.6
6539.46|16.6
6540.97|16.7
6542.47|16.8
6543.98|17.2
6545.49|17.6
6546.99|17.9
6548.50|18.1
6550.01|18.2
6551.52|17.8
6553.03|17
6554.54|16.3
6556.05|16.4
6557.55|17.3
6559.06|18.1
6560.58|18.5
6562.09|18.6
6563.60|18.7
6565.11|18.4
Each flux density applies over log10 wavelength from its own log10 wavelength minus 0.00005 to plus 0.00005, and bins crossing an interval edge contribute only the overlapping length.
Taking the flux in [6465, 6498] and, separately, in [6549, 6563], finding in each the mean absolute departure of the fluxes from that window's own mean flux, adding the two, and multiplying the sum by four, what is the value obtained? 5.1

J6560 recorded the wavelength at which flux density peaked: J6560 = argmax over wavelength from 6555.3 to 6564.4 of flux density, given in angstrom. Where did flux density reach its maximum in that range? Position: 6563.60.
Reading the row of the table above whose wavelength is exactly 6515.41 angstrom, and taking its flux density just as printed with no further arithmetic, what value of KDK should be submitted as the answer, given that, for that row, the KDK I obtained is 16.6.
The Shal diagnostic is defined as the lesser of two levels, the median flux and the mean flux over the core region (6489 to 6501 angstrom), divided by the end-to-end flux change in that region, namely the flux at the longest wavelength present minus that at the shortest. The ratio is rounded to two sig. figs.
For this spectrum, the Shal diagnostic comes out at -39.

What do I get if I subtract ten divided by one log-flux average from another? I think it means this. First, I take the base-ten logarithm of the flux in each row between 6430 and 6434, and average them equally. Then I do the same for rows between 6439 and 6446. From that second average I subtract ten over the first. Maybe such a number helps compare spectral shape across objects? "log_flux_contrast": -6.91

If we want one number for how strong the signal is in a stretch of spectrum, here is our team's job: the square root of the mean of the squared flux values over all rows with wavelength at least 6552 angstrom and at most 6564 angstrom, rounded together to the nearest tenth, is 17.6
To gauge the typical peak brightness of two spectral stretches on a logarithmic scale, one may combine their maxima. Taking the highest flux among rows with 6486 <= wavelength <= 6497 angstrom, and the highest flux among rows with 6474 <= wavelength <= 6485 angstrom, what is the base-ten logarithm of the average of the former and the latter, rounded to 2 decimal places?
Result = 1.24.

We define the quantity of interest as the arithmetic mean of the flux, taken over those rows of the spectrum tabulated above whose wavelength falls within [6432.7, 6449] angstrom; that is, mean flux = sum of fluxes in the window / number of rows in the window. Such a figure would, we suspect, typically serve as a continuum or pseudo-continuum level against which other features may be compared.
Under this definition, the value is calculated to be 16.6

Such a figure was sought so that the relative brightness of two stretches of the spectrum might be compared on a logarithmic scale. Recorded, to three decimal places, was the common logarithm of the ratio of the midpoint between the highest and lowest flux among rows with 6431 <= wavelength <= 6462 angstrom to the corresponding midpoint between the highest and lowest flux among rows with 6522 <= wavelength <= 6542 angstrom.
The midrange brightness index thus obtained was -0.018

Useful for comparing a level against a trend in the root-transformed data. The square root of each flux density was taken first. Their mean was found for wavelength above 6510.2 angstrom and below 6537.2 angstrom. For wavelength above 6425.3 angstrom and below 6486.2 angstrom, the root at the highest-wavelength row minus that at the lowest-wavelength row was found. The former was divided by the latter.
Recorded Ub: -168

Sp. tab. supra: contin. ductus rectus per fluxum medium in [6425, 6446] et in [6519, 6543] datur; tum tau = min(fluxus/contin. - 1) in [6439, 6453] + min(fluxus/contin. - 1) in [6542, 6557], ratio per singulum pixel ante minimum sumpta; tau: -0.12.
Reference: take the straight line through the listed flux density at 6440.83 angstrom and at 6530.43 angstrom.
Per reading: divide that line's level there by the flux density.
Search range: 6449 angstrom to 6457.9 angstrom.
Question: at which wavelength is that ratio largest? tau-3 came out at 6452.71 angstrom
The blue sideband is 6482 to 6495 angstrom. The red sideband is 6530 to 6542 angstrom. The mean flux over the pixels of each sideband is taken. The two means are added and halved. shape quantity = 16.6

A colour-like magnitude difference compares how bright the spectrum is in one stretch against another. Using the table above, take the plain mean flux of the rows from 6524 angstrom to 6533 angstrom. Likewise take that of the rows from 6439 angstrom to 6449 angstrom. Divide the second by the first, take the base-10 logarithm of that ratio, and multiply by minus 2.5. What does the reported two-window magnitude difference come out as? 0.012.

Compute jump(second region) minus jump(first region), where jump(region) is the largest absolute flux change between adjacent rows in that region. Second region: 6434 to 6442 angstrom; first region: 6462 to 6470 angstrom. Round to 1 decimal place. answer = -0.2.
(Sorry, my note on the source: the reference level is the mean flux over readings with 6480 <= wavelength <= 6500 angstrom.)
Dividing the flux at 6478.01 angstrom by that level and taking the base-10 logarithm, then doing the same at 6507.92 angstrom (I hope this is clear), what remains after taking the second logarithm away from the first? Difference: 0.026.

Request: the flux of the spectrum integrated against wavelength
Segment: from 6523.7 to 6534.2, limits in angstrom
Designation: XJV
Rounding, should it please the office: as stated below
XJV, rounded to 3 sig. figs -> 179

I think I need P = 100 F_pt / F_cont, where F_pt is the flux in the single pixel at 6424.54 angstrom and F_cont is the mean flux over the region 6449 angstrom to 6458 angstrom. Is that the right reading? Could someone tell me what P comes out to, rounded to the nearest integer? 104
